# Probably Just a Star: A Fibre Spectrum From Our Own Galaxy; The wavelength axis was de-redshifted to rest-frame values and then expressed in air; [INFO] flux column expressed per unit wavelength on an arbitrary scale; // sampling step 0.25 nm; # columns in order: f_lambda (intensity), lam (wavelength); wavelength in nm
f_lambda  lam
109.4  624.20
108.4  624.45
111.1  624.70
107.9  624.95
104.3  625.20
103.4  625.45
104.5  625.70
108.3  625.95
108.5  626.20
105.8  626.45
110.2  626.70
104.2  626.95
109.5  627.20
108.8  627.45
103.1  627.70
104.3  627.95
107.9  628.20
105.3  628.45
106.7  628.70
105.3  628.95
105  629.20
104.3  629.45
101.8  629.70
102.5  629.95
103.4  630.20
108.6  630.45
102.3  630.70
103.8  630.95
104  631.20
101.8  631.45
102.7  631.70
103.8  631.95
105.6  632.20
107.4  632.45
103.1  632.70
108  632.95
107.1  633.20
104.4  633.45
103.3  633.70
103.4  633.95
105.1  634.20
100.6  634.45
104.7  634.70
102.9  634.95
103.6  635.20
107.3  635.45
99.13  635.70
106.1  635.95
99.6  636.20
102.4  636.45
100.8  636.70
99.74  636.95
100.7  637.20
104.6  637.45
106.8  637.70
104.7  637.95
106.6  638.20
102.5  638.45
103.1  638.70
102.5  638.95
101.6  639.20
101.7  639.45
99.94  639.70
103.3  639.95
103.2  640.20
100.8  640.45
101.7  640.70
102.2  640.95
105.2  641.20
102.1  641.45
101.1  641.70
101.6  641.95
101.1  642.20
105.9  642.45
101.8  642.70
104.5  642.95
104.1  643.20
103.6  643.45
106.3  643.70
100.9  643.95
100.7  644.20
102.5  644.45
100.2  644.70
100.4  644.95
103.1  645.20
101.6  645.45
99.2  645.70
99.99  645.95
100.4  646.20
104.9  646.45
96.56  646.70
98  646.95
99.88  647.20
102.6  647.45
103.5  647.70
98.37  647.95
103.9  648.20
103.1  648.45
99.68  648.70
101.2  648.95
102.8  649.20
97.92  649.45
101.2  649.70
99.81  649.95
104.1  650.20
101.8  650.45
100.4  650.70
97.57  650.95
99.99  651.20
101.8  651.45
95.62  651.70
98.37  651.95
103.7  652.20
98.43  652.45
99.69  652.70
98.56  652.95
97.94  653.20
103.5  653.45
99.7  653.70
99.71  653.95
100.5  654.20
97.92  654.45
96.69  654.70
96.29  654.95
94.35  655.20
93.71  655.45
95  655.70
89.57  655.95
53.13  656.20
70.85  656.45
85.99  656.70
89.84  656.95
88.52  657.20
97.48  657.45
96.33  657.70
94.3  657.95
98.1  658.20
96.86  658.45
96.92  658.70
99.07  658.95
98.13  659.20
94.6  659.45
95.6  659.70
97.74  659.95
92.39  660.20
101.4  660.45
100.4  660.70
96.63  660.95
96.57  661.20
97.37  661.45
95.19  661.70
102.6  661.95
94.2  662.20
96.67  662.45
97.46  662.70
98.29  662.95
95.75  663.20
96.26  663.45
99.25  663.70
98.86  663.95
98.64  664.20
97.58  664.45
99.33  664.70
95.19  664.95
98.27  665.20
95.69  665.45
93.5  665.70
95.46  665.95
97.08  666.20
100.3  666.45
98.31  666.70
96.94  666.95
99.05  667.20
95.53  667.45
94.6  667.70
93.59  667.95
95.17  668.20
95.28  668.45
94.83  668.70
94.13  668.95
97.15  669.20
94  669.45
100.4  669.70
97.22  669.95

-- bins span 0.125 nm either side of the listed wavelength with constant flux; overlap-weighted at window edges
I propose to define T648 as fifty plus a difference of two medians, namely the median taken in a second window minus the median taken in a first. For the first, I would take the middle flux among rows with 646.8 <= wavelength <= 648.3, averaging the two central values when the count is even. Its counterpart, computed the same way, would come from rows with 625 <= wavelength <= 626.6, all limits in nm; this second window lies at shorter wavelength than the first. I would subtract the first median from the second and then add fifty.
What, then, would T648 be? 53.9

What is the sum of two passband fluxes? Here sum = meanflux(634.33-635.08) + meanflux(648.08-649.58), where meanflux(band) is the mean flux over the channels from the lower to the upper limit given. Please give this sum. 204.2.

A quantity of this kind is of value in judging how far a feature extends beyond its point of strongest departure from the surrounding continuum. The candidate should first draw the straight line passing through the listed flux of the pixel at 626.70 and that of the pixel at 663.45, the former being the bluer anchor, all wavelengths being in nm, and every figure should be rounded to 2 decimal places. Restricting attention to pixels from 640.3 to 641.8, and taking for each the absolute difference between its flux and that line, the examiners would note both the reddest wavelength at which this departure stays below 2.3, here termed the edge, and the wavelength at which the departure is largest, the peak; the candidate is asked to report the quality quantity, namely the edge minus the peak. 0.75 nm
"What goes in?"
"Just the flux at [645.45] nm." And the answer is 101.6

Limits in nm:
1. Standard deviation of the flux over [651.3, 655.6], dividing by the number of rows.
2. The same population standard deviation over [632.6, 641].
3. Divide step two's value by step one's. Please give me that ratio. 0.9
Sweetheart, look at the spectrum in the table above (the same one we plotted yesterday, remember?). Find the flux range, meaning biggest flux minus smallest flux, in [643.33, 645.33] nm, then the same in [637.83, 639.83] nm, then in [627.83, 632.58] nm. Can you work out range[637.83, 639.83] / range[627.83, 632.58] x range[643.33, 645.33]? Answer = 6.0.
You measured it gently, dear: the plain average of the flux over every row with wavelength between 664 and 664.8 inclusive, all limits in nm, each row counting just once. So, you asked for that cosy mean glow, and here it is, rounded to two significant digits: 99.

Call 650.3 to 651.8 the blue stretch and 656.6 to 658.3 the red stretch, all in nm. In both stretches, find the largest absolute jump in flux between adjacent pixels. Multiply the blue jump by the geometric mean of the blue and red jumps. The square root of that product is 6.8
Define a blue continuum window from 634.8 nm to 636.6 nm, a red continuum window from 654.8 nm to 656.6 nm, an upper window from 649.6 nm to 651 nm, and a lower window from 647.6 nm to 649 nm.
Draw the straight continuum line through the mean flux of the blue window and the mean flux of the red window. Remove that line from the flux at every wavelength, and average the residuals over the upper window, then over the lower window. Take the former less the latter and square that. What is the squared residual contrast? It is 1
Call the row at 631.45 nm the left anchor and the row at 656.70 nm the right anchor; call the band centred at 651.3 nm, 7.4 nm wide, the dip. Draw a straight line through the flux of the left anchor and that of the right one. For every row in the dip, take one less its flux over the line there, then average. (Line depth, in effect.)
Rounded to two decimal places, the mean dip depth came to -0.12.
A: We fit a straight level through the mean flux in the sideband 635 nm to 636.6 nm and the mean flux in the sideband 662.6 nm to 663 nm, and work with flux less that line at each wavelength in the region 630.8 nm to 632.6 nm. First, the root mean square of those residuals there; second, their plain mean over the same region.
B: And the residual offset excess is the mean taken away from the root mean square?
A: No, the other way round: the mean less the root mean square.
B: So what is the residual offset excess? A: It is -1.5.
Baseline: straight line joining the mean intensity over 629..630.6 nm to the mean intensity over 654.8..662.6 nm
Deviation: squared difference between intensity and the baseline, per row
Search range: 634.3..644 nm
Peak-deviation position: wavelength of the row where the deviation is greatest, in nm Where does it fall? 643.70 nm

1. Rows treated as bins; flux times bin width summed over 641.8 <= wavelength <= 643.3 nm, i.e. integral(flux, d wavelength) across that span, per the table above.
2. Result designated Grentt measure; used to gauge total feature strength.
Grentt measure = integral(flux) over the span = 155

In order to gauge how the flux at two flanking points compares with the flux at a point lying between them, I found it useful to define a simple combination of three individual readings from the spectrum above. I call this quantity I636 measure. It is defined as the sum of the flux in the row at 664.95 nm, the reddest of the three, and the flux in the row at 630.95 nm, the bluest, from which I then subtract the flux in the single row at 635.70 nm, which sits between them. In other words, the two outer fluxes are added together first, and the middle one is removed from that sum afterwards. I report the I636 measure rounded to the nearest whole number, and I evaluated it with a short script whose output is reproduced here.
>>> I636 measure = 100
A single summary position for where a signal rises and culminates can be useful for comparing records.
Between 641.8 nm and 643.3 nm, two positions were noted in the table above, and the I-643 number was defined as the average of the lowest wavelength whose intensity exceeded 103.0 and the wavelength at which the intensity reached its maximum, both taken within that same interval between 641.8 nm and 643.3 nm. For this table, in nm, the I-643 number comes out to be 642.45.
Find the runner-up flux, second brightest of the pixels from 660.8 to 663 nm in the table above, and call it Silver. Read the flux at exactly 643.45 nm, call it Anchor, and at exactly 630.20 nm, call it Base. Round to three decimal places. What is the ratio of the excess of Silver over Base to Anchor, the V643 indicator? -0.049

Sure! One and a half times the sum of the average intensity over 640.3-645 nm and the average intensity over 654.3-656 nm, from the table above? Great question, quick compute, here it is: 296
